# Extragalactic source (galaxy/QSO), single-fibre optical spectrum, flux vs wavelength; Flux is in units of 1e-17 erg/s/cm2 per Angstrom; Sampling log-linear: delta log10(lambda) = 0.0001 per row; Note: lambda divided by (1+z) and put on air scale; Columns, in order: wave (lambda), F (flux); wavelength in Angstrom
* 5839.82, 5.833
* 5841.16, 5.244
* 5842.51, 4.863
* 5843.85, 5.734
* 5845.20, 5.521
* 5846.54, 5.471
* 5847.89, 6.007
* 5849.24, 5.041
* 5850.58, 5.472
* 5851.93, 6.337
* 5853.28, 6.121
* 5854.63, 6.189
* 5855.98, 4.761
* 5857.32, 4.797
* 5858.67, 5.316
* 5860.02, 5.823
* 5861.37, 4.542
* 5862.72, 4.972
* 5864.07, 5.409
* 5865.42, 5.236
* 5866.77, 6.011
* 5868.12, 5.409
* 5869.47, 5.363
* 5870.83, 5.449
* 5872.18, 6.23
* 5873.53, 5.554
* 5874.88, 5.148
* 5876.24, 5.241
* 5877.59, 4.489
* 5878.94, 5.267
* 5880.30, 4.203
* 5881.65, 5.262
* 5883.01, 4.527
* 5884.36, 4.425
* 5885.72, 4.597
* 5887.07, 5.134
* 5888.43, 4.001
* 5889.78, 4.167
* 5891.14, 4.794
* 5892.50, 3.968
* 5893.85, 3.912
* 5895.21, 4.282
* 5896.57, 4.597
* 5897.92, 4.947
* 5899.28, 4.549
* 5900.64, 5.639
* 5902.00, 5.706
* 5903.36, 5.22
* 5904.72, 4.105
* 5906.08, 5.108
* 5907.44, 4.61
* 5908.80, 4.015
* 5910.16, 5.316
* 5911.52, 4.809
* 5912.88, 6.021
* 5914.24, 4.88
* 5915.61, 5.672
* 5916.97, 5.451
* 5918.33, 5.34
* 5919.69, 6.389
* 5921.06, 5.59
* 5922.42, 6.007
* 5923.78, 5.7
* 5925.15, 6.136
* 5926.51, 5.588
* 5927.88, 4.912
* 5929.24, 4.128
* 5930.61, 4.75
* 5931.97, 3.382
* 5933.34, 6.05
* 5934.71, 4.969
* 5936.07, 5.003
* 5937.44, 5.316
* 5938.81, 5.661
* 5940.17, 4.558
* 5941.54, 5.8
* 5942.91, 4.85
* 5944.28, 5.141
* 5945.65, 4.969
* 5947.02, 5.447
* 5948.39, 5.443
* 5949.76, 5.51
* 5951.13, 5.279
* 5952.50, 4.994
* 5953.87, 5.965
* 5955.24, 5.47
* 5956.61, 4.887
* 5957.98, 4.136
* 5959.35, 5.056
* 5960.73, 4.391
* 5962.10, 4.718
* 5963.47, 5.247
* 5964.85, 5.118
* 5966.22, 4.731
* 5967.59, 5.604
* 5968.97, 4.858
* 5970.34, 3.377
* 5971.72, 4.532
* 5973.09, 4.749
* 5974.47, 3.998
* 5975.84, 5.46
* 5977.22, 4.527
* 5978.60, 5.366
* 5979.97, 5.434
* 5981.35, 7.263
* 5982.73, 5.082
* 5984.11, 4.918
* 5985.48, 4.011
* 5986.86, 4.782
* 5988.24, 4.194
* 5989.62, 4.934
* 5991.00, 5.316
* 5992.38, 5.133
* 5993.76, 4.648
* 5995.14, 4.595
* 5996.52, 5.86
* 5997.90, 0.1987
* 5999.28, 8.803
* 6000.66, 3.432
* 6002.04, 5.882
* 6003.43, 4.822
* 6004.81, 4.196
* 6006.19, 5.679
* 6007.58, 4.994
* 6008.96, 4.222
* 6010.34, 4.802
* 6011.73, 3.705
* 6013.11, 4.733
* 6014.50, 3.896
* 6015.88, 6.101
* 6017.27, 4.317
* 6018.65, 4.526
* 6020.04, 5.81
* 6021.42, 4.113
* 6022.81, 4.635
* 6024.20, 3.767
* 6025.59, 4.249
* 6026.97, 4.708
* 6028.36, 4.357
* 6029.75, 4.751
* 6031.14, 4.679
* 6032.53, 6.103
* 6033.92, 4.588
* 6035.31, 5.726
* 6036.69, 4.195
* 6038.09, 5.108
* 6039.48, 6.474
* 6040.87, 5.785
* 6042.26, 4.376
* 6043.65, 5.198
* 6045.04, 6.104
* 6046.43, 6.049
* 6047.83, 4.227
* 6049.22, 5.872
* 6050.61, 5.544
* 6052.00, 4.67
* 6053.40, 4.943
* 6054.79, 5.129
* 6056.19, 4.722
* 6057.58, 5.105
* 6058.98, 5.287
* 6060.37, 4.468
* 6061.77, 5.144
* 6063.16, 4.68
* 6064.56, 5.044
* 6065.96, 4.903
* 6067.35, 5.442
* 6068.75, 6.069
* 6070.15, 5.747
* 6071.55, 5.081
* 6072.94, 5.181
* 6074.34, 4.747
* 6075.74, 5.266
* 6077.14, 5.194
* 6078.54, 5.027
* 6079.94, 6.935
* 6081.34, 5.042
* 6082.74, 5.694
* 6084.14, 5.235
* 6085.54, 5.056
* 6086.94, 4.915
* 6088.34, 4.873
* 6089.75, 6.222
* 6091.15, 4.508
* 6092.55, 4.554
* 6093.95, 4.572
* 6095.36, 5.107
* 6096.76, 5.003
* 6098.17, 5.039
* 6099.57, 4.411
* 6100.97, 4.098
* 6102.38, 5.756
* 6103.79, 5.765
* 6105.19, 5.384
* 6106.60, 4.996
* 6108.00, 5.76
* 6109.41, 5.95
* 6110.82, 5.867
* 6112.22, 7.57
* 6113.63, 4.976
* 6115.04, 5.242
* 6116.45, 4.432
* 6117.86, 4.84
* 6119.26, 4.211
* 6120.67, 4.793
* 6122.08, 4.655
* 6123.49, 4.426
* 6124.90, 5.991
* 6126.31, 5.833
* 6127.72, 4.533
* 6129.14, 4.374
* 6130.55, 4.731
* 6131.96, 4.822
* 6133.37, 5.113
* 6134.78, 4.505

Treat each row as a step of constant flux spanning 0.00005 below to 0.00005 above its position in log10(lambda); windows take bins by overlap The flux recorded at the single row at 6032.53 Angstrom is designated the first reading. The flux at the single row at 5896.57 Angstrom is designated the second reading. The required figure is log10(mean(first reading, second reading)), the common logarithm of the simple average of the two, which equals 0.728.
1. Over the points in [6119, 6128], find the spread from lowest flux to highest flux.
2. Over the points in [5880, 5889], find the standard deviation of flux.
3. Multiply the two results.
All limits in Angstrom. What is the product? 0.8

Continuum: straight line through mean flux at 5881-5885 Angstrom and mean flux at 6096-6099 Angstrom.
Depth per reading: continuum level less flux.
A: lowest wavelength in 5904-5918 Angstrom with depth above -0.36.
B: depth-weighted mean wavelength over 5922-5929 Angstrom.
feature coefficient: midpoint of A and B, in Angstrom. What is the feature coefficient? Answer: 5914.6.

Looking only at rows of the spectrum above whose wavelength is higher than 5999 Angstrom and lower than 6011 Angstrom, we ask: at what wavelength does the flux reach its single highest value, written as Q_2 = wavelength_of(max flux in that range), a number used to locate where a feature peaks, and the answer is 5999.28 Angstrom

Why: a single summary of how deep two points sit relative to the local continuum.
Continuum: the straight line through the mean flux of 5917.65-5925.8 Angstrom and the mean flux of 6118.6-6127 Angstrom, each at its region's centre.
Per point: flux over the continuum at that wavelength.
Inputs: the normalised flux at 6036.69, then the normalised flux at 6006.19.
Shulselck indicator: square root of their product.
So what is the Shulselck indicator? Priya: 0.900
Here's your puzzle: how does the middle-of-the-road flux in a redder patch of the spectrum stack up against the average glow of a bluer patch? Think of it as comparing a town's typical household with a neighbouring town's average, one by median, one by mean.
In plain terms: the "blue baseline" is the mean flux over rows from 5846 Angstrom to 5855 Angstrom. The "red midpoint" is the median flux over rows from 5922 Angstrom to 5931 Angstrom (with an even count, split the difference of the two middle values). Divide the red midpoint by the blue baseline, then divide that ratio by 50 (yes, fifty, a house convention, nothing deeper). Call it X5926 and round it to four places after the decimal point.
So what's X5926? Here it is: 0.0193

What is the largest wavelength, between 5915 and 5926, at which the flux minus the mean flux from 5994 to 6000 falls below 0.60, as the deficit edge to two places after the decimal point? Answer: 5918.33 Angstrom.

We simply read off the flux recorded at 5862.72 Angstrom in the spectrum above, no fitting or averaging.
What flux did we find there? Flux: 4.972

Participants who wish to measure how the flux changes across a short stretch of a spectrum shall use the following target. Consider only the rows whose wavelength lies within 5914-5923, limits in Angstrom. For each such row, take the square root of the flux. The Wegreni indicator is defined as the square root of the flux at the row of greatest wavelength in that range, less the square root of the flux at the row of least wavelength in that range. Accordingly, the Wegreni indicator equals 0.24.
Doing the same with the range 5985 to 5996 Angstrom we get 0.14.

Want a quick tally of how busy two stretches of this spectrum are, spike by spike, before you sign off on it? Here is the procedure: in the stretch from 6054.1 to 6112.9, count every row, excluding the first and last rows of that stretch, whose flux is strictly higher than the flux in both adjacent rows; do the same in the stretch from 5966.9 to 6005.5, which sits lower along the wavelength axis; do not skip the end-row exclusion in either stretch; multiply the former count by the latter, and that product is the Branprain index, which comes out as 104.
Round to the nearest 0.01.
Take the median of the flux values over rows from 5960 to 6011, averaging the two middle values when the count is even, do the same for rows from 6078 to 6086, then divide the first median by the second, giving 0.94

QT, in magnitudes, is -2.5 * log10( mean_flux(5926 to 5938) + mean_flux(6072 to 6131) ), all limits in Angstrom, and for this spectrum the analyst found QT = -2.51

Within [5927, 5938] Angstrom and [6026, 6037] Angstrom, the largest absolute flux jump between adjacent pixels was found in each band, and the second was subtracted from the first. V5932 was 1.1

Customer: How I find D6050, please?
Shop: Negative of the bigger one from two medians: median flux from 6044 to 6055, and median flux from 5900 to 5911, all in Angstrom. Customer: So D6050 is -5.34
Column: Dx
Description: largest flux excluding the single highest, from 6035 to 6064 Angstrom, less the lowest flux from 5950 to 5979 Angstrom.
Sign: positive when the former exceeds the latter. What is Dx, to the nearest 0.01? 2.73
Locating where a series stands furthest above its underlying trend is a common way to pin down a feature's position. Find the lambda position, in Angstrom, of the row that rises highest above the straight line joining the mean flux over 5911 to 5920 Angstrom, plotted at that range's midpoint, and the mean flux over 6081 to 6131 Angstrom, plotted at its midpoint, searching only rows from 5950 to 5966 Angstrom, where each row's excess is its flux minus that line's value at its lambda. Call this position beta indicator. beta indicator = 5953.87 Angstrom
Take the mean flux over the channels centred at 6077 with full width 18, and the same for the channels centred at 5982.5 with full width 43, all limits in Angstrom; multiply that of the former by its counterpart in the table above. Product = 26.4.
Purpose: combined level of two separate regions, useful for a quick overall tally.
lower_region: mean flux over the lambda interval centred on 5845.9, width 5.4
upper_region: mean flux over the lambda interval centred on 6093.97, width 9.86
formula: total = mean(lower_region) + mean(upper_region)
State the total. 10.7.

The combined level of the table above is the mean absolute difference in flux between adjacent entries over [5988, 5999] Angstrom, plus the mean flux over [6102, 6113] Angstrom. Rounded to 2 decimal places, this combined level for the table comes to 7.13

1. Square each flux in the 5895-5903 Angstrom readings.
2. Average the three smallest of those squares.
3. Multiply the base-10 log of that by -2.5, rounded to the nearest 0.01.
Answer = -3.26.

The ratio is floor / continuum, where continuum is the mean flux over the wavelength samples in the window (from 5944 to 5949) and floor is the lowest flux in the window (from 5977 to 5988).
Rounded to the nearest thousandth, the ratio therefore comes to 0.764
